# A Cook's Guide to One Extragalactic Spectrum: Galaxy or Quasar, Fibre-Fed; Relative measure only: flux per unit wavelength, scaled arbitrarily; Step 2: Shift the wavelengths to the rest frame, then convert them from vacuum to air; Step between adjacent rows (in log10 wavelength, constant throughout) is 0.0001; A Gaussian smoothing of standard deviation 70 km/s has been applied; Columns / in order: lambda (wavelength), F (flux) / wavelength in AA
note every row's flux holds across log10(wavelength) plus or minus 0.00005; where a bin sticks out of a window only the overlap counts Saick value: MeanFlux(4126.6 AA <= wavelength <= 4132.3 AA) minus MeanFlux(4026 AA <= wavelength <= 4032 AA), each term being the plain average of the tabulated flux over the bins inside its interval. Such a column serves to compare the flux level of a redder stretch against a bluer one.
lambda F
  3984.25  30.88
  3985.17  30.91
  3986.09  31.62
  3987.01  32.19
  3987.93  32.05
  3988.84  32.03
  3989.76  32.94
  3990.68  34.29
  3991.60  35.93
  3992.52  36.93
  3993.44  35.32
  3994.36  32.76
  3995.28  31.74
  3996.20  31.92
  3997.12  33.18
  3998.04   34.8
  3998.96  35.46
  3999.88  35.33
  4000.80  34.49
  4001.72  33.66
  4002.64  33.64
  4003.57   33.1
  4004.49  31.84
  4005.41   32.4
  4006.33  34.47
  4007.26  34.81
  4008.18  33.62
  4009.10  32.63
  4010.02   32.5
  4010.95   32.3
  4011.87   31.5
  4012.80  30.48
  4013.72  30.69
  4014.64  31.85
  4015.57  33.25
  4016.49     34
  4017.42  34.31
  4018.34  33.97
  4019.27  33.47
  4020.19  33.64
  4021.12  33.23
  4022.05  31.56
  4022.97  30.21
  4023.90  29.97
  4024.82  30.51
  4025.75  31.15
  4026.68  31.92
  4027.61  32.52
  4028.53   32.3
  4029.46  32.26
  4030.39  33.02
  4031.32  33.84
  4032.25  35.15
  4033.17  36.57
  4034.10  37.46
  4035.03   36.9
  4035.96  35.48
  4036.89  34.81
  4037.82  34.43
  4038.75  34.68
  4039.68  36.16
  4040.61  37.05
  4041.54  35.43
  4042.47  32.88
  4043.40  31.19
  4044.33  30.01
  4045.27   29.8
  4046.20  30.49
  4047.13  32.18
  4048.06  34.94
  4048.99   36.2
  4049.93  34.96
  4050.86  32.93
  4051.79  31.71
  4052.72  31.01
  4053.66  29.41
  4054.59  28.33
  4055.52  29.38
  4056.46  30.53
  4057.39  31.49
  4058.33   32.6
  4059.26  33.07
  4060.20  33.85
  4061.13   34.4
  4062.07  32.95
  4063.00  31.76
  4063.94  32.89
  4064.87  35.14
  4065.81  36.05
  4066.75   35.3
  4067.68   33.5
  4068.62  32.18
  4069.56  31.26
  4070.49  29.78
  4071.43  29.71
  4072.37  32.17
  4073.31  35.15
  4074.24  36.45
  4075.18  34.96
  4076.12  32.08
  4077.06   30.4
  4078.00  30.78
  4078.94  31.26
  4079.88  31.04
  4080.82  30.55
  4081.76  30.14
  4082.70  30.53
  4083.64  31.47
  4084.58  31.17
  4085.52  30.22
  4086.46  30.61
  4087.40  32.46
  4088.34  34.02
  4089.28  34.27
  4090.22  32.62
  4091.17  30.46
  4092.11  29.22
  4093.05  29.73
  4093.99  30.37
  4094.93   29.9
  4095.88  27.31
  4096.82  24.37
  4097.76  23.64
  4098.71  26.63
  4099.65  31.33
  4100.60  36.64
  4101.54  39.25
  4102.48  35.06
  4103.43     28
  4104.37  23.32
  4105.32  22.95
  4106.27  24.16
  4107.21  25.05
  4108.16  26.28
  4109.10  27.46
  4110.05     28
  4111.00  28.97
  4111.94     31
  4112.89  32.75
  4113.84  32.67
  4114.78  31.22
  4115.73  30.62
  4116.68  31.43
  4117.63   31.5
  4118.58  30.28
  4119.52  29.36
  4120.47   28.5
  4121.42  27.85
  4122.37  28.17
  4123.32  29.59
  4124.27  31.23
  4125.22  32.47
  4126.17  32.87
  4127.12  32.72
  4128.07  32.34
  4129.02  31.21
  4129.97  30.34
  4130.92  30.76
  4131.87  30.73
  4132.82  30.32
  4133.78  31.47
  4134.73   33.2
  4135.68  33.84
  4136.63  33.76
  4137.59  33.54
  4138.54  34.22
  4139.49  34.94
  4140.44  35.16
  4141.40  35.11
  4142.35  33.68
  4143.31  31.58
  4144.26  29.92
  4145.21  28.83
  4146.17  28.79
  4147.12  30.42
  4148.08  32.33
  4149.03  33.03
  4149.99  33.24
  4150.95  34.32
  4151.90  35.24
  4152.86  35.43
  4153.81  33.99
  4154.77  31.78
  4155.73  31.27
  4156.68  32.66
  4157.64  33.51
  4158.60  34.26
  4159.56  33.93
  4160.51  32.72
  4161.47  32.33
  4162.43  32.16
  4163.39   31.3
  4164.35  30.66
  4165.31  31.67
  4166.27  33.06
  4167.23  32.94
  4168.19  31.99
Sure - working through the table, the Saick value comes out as -1.3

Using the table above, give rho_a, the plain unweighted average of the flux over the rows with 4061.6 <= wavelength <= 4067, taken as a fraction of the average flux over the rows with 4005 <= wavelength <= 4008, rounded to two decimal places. 1.00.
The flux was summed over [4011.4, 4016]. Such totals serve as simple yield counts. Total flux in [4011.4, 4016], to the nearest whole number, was 158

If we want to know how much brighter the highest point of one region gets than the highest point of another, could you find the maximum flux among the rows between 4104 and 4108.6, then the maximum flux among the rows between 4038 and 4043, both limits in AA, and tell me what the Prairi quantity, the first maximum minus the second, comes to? -10.8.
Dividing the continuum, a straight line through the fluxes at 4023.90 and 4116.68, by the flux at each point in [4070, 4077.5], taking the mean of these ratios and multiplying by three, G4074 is 2.85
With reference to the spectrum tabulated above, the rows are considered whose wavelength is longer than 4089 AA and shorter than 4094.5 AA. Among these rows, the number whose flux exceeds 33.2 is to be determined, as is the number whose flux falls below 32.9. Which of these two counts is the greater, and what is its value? 5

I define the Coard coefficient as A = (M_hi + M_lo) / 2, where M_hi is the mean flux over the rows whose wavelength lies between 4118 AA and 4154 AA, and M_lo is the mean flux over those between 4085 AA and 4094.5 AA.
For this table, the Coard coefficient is 31.7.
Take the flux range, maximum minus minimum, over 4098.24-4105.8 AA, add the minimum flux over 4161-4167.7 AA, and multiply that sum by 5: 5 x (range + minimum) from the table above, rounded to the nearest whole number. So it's 235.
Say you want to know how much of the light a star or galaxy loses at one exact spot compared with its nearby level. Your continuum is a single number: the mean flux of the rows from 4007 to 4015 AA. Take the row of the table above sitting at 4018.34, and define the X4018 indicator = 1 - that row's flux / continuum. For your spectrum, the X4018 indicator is -0.05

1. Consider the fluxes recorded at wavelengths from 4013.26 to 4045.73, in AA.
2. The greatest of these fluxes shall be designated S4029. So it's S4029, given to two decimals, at 37.46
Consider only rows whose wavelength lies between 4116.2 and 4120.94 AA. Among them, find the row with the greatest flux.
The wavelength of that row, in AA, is 4117.63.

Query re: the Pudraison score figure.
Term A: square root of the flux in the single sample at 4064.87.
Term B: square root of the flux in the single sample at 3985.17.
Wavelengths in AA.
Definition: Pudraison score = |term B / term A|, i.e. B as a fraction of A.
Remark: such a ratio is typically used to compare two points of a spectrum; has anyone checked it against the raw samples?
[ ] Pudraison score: 0.94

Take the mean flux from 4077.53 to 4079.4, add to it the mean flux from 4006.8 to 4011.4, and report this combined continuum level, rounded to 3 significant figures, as 64.2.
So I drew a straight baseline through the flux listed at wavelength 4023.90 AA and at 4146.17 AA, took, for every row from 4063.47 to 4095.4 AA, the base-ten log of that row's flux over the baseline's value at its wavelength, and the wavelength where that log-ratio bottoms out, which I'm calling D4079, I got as 4092.11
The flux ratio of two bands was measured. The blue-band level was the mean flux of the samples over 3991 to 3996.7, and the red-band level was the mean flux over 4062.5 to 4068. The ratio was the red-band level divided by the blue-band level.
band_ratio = 1.00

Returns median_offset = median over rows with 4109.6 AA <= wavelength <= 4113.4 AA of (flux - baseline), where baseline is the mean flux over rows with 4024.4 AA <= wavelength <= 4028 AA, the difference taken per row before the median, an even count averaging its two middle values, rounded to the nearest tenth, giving -1.5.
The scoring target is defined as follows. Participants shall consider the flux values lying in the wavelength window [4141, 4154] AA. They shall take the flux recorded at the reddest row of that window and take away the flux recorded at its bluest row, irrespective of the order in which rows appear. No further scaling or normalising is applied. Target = -1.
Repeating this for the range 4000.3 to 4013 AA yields -4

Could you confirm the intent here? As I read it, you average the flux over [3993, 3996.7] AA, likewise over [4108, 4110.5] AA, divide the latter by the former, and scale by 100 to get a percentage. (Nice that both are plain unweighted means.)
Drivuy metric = 83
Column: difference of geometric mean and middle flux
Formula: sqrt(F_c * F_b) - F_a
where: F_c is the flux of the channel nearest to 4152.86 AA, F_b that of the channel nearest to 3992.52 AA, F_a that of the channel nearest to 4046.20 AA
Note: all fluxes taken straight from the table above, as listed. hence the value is 6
